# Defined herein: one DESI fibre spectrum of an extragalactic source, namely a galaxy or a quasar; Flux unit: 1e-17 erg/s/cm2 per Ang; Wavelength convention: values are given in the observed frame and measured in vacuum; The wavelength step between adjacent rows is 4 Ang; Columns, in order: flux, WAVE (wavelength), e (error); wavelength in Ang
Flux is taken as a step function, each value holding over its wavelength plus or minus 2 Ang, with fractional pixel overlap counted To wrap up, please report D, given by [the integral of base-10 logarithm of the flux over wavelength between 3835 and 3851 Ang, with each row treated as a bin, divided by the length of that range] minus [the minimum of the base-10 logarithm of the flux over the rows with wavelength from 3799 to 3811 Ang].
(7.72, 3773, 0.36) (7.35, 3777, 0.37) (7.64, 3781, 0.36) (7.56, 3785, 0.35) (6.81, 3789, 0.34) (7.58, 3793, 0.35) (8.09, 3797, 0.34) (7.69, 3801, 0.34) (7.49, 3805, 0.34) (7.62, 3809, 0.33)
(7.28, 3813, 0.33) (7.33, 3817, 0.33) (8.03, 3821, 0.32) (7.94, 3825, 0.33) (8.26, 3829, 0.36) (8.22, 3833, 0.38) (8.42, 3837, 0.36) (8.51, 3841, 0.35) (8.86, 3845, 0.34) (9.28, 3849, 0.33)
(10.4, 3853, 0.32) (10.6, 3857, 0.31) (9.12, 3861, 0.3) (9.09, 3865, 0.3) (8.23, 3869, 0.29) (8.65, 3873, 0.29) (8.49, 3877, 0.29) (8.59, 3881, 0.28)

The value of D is 0.07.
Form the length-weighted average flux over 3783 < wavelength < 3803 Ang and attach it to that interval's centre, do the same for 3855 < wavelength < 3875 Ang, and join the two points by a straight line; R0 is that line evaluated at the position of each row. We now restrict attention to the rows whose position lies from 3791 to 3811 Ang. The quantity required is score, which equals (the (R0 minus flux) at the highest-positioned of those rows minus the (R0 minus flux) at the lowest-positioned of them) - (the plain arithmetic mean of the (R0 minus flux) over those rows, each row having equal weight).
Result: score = 0.3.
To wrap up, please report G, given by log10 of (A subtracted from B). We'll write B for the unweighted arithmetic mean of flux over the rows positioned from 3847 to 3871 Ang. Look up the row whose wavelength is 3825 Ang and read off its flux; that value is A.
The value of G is 0.2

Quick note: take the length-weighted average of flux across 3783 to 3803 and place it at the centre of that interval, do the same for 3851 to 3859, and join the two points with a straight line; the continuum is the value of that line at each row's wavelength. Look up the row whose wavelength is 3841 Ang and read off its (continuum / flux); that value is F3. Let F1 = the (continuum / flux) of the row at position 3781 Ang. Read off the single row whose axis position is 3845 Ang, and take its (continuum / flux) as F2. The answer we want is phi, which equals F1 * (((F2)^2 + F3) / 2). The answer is 1.11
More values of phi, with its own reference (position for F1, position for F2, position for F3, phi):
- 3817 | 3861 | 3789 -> 1.47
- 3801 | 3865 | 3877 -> 1.45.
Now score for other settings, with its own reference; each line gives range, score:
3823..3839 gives -0.4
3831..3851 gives -0.7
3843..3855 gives -0.6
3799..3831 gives -0.3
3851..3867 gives 2.4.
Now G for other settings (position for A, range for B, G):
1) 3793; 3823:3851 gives 0.0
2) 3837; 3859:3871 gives -0.4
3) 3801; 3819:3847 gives -0.2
